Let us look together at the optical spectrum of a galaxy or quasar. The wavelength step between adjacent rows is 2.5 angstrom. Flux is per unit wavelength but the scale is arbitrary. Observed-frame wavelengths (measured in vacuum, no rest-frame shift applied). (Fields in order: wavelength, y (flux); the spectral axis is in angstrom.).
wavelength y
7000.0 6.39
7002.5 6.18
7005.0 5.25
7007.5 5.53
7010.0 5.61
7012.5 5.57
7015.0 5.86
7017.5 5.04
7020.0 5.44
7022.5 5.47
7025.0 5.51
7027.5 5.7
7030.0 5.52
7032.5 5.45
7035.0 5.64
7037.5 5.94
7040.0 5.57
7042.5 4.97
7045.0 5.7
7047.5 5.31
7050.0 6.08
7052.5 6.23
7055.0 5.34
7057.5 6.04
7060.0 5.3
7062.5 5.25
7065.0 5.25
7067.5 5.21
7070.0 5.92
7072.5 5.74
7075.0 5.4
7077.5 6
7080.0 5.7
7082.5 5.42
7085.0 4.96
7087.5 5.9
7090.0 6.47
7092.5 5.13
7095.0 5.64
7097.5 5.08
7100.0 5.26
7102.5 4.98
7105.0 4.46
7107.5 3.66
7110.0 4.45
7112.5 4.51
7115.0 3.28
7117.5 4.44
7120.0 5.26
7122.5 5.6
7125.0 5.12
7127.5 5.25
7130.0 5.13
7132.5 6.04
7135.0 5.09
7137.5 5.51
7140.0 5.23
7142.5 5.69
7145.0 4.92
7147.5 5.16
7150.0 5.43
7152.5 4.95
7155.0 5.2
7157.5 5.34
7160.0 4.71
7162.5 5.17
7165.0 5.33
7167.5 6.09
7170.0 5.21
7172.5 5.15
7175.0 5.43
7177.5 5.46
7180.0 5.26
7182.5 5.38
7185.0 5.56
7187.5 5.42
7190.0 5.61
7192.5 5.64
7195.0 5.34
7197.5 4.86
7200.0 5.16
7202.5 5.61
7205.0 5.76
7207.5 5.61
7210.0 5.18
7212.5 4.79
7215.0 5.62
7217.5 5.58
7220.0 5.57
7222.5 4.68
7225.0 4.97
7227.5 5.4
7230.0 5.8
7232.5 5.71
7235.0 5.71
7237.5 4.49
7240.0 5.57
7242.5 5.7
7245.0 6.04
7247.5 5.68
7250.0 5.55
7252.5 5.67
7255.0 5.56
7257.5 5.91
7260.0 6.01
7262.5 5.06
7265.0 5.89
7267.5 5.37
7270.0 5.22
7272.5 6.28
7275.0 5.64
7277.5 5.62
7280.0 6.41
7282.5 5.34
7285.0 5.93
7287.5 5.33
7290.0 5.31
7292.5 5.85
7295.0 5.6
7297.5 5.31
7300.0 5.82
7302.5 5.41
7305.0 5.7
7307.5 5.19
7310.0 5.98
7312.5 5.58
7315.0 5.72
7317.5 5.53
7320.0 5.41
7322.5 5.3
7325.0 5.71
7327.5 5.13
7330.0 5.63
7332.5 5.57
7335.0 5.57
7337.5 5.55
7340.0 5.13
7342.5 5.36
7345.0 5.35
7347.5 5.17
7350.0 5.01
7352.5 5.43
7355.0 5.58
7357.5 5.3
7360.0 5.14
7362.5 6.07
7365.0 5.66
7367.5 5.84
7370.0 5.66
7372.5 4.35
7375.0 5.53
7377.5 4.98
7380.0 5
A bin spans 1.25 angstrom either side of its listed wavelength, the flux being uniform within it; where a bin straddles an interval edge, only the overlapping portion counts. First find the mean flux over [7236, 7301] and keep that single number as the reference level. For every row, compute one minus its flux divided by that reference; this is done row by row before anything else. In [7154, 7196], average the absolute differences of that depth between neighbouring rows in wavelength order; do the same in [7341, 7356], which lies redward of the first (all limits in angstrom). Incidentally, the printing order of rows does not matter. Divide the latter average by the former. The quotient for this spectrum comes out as 0.65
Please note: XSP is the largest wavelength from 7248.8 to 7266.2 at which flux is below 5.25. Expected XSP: 7262.5 angstrom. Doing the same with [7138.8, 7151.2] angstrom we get 7147.5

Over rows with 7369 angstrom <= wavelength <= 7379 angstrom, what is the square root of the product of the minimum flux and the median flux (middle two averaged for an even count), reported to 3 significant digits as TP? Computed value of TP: 4.78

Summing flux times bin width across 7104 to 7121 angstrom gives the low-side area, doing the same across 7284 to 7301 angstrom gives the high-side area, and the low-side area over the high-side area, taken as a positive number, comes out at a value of 0.77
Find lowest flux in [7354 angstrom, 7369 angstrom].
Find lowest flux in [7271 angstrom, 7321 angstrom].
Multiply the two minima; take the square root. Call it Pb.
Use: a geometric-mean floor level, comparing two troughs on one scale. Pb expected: 5.2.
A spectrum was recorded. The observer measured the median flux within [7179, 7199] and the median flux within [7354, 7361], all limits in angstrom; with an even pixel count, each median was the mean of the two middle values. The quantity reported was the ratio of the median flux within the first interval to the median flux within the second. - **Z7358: 1.019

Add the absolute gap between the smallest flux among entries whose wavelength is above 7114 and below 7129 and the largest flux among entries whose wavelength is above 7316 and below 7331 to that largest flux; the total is 8.1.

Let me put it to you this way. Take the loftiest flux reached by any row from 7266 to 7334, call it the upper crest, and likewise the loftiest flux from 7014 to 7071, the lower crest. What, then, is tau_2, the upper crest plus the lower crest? 12.6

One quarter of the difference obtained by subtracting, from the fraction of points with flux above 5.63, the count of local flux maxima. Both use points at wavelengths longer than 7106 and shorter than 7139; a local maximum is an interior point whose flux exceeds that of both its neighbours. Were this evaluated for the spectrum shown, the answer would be -0.98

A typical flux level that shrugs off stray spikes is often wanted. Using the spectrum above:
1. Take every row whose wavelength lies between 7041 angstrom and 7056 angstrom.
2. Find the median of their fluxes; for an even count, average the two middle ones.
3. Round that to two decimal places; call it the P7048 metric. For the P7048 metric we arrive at 5.52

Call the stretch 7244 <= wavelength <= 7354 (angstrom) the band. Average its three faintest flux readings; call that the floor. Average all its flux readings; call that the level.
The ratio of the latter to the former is 1.10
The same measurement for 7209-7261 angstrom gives 1.18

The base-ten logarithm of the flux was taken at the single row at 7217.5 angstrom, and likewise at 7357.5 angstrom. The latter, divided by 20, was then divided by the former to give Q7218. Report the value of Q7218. 0.0485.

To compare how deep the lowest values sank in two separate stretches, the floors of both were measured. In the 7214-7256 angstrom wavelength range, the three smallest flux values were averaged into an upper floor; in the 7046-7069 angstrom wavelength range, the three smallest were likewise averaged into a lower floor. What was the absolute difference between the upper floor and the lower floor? 0.5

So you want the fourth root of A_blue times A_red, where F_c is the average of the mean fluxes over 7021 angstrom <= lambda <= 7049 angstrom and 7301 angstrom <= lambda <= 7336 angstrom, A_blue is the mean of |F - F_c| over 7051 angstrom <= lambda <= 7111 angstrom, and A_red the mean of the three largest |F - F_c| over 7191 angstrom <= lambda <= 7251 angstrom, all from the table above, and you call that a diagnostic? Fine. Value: 0.807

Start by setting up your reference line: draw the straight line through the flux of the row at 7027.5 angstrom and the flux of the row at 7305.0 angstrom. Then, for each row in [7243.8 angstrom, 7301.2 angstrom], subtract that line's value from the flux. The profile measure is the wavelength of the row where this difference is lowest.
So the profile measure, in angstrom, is 7262.5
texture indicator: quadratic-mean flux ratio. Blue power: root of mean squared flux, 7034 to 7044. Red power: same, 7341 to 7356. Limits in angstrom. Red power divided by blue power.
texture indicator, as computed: 0.960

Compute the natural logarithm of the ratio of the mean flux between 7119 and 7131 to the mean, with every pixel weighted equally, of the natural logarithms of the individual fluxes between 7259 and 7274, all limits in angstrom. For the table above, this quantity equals 1.12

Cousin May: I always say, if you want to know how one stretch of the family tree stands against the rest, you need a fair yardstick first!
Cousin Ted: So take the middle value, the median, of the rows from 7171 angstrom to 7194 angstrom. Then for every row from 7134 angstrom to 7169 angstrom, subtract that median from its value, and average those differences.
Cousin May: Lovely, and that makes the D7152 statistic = -0.16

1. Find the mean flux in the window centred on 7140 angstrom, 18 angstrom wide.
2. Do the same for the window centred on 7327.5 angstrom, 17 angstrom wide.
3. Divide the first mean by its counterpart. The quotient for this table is 0.98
